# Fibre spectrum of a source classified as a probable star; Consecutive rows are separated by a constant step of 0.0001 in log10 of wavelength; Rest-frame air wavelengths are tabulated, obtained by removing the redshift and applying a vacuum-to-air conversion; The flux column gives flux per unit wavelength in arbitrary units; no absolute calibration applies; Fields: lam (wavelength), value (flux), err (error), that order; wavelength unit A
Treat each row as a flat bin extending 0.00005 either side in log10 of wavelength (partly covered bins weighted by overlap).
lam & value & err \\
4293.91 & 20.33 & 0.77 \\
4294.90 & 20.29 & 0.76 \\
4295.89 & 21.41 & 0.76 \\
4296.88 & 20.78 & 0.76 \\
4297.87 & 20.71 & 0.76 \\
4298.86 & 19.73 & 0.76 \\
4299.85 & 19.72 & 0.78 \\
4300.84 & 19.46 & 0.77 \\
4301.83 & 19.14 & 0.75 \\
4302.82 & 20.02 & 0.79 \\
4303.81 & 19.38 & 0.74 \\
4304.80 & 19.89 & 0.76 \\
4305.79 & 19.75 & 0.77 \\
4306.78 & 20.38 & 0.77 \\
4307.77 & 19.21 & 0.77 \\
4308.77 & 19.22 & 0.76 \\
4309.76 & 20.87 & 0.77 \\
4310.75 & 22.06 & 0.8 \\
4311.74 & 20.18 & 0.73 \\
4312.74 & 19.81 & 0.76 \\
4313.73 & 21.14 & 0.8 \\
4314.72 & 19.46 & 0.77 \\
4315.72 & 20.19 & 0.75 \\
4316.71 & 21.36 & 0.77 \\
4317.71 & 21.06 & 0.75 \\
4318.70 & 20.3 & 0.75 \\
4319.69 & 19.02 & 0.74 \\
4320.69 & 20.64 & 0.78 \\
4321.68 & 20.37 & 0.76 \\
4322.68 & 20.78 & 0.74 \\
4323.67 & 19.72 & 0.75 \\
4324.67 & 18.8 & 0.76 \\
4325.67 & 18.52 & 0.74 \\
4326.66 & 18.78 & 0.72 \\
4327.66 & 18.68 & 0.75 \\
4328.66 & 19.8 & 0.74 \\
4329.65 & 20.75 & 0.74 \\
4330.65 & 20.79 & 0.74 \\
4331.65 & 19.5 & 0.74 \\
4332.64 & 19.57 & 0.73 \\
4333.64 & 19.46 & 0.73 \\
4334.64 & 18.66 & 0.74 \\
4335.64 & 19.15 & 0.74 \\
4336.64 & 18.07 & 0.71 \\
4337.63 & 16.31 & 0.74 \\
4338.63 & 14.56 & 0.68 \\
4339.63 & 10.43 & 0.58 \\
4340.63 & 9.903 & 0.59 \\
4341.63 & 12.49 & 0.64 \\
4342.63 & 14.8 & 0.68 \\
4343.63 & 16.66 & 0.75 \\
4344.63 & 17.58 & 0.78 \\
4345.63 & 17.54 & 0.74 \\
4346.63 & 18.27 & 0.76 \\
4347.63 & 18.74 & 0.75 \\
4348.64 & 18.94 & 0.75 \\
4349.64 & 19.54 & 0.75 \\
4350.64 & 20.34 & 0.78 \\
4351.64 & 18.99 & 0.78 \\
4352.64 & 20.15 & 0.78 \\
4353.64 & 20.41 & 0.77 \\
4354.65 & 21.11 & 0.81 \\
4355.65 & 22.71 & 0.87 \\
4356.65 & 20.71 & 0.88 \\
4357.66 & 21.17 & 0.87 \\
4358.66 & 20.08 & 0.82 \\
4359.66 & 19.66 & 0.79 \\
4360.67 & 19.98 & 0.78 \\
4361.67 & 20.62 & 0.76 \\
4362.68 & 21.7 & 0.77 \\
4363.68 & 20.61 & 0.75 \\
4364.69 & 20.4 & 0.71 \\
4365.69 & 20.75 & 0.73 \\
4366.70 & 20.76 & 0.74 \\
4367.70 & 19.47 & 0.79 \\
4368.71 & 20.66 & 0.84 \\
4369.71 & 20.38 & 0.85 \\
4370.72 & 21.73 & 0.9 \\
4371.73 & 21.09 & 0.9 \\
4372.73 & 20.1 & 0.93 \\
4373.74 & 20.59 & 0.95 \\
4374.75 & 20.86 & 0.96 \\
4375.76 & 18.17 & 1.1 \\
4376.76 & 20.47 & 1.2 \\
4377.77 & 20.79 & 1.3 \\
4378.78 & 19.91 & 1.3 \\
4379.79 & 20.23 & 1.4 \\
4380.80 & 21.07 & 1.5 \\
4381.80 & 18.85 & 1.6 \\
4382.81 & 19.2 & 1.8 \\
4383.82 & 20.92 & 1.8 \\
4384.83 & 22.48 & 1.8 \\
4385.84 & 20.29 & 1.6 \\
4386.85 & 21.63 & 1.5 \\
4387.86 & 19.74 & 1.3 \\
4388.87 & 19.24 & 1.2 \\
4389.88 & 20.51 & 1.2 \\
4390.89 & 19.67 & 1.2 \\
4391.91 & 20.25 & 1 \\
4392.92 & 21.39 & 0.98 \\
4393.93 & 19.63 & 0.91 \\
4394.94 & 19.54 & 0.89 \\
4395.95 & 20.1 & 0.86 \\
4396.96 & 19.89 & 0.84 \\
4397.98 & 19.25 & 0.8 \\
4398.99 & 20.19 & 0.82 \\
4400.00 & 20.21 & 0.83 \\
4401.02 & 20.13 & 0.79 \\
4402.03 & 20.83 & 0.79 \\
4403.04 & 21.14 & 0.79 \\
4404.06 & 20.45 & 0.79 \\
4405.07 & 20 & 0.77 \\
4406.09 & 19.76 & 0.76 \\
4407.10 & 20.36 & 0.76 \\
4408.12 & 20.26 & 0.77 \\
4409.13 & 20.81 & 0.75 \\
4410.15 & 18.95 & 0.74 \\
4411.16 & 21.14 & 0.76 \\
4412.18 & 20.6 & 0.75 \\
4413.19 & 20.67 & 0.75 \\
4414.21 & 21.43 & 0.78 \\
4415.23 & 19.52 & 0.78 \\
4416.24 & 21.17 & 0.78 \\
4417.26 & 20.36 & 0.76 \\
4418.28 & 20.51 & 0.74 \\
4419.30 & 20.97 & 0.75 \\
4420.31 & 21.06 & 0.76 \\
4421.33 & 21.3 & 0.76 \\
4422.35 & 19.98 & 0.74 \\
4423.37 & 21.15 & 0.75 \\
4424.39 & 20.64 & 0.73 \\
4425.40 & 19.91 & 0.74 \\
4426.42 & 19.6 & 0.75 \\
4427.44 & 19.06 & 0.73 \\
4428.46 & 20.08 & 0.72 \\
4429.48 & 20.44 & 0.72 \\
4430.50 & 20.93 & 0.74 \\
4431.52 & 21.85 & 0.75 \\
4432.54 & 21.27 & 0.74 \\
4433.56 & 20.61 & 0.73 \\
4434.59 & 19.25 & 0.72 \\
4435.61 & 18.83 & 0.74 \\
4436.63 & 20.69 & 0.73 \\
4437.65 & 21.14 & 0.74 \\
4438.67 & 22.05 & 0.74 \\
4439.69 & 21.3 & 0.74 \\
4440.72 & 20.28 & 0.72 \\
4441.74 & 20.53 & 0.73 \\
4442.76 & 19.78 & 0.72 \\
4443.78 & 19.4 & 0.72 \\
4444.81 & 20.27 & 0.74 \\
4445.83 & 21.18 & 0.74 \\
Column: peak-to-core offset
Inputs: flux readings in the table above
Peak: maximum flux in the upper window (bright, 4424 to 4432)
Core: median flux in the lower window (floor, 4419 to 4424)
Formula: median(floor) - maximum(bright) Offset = -0.8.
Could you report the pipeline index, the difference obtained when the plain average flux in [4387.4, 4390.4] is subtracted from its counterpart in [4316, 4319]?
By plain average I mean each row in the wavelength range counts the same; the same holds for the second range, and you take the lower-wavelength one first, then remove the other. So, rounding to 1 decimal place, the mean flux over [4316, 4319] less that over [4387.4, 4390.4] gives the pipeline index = 1.1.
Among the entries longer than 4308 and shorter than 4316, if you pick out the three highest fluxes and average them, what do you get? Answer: 21.4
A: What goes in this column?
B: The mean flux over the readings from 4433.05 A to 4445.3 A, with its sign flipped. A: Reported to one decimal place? -20.3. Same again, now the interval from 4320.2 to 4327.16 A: -19.7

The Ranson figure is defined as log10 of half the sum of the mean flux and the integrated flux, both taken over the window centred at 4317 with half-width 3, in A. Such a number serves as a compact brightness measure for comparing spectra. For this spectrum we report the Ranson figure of 1.85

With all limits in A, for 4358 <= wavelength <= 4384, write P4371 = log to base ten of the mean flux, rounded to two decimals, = 1.31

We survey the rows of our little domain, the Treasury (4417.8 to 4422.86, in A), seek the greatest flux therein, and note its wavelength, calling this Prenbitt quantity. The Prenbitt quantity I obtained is 4421.33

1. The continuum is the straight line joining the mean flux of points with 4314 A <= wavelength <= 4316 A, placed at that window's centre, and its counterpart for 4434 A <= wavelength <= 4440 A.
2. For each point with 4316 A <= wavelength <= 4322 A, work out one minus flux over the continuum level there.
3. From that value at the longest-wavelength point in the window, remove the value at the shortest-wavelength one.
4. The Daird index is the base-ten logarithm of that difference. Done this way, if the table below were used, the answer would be -1.3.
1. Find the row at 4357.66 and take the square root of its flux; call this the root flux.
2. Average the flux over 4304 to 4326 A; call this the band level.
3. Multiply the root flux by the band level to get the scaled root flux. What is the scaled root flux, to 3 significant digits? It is 92.6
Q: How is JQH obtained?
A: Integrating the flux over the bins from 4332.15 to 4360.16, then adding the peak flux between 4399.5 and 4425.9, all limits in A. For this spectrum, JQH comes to 528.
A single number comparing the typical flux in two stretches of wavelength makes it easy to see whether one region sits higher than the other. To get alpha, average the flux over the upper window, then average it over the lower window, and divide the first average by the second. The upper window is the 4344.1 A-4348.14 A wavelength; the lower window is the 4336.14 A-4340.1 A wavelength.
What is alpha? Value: 1.21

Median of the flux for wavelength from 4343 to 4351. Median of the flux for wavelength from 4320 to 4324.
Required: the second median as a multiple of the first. 1.11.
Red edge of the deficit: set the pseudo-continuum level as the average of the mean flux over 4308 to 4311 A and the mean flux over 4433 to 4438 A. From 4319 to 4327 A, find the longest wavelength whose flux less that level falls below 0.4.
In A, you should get 4326.66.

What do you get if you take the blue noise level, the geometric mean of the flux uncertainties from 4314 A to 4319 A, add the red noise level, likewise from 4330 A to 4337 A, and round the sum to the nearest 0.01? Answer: 1.49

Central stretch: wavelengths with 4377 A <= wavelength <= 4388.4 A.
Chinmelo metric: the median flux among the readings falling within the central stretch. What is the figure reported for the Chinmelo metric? 20.29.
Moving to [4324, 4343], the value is 18.68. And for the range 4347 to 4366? 20.40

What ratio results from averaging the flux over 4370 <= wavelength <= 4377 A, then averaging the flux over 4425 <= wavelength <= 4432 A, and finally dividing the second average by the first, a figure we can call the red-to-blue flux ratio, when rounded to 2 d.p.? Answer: 0.99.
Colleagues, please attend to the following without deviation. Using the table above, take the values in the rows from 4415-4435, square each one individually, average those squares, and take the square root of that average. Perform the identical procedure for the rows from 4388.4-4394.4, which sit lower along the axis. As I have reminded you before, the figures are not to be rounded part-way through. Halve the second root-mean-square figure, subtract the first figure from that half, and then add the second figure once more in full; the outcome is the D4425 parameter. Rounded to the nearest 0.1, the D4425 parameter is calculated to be 9.7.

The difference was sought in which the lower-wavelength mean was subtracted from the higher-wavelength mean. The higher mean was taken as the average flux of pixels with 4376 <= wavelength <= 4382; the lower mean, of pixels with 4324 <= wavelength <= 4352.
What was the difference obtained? 2.5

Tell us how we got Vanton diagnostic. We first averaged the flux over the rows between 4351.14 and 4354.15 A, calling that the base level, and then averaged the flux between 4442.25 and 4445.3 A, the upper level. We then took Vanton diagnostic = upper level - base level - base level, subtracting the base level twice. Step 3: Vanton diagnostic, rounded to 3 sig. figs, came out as -19.9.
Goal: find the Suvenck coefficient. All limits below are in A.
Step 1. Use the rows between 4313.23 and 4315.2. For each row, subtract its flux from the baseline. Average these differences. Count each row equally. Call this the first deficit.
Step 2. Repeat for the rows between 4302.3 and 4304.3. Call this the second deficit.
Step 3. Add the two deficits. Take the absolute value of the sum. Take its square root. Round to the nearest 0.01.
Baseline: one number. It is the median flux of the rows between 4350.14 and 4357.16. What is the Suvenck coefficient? 0.91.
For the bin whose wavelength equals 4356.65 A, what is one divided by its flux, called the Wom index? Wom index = 0.0483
